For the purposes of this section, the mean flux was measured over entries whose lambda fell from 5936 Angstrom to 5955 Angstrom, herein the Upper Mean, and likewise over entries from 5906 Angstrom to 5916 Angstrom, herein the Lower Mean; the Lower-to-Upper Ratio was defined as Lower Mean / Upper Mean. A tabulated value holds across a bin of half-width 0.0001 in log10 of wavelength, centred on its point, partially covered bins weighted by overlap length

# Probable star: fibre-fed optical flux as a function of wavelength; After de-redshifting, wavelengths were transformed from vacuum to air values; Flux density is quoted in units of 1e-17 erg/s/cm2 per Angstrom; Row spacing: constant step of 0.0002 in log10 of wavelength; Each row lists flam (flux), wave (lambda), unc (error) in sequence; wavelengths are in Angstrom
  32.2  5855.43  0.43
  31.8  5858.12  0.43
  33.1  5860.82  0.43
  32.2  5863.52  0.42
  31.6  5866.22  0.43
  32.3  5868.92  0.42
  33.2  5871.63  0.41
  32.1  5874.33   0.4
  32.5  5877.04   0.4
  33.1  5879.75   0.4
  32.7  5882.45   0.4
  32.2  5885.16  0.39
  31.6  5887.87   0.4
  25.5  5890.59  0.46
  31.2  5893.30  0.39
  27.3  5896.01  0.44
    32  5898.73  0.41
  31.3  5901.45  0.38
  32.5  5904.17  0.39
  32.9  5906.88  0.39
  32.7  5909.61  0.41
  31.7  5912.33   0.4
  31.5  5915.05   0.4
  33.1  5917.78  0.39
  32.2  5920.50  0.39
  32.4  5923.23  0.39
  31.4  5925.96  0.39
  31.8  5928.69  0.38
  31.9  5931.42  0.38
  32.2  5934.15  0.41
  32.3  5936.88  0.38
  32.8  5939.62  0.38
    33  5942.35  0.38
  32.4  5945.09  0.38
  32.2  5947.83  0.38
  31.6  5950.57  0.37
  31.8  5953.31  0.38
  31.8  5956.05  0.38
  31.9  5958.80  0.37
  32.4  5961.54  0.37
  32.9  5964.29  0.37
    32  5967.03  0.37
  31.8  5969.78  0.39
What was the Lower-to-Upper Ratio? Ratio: 0.997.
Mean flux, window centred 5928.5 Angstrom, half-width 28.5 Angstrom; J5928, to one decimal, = 32.2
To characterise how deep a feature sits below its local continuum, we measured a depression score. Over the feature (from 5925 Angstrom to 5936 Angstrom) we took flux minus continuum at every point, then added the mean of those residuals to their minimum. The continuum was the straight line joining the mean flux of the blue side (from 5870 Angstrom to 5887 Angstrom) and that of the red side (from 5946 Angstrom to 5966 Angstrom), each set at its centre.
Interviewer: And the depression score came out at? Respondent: -1.3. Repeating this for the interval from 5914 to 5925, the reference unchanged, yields -0.9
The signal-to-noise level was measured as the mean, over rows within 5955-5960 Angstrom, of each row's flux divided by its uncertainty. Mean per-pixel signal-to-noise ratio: 85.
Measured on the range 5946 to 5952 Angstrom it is 85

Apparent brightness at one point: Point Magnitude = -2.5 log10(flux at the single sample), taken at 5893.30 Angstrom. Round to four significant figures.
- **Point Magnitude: -3.735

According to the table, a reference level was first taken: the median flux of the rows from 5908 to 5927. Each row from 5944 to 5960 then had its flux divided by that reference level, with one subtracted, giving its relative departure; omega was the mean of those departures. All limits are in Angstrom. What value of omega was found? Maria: -0.008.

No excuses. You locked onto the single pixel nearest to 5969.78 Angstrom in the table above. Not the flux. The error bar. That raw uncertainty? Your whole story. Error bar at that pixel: 0.390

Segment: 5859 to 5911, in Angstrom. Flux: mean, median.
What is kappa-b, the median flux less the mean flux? 0.52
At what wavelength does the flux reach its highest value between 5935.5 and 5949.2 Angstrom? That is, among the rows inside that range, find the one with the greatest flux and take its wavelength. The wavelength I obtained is 5942.35 Angstrom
